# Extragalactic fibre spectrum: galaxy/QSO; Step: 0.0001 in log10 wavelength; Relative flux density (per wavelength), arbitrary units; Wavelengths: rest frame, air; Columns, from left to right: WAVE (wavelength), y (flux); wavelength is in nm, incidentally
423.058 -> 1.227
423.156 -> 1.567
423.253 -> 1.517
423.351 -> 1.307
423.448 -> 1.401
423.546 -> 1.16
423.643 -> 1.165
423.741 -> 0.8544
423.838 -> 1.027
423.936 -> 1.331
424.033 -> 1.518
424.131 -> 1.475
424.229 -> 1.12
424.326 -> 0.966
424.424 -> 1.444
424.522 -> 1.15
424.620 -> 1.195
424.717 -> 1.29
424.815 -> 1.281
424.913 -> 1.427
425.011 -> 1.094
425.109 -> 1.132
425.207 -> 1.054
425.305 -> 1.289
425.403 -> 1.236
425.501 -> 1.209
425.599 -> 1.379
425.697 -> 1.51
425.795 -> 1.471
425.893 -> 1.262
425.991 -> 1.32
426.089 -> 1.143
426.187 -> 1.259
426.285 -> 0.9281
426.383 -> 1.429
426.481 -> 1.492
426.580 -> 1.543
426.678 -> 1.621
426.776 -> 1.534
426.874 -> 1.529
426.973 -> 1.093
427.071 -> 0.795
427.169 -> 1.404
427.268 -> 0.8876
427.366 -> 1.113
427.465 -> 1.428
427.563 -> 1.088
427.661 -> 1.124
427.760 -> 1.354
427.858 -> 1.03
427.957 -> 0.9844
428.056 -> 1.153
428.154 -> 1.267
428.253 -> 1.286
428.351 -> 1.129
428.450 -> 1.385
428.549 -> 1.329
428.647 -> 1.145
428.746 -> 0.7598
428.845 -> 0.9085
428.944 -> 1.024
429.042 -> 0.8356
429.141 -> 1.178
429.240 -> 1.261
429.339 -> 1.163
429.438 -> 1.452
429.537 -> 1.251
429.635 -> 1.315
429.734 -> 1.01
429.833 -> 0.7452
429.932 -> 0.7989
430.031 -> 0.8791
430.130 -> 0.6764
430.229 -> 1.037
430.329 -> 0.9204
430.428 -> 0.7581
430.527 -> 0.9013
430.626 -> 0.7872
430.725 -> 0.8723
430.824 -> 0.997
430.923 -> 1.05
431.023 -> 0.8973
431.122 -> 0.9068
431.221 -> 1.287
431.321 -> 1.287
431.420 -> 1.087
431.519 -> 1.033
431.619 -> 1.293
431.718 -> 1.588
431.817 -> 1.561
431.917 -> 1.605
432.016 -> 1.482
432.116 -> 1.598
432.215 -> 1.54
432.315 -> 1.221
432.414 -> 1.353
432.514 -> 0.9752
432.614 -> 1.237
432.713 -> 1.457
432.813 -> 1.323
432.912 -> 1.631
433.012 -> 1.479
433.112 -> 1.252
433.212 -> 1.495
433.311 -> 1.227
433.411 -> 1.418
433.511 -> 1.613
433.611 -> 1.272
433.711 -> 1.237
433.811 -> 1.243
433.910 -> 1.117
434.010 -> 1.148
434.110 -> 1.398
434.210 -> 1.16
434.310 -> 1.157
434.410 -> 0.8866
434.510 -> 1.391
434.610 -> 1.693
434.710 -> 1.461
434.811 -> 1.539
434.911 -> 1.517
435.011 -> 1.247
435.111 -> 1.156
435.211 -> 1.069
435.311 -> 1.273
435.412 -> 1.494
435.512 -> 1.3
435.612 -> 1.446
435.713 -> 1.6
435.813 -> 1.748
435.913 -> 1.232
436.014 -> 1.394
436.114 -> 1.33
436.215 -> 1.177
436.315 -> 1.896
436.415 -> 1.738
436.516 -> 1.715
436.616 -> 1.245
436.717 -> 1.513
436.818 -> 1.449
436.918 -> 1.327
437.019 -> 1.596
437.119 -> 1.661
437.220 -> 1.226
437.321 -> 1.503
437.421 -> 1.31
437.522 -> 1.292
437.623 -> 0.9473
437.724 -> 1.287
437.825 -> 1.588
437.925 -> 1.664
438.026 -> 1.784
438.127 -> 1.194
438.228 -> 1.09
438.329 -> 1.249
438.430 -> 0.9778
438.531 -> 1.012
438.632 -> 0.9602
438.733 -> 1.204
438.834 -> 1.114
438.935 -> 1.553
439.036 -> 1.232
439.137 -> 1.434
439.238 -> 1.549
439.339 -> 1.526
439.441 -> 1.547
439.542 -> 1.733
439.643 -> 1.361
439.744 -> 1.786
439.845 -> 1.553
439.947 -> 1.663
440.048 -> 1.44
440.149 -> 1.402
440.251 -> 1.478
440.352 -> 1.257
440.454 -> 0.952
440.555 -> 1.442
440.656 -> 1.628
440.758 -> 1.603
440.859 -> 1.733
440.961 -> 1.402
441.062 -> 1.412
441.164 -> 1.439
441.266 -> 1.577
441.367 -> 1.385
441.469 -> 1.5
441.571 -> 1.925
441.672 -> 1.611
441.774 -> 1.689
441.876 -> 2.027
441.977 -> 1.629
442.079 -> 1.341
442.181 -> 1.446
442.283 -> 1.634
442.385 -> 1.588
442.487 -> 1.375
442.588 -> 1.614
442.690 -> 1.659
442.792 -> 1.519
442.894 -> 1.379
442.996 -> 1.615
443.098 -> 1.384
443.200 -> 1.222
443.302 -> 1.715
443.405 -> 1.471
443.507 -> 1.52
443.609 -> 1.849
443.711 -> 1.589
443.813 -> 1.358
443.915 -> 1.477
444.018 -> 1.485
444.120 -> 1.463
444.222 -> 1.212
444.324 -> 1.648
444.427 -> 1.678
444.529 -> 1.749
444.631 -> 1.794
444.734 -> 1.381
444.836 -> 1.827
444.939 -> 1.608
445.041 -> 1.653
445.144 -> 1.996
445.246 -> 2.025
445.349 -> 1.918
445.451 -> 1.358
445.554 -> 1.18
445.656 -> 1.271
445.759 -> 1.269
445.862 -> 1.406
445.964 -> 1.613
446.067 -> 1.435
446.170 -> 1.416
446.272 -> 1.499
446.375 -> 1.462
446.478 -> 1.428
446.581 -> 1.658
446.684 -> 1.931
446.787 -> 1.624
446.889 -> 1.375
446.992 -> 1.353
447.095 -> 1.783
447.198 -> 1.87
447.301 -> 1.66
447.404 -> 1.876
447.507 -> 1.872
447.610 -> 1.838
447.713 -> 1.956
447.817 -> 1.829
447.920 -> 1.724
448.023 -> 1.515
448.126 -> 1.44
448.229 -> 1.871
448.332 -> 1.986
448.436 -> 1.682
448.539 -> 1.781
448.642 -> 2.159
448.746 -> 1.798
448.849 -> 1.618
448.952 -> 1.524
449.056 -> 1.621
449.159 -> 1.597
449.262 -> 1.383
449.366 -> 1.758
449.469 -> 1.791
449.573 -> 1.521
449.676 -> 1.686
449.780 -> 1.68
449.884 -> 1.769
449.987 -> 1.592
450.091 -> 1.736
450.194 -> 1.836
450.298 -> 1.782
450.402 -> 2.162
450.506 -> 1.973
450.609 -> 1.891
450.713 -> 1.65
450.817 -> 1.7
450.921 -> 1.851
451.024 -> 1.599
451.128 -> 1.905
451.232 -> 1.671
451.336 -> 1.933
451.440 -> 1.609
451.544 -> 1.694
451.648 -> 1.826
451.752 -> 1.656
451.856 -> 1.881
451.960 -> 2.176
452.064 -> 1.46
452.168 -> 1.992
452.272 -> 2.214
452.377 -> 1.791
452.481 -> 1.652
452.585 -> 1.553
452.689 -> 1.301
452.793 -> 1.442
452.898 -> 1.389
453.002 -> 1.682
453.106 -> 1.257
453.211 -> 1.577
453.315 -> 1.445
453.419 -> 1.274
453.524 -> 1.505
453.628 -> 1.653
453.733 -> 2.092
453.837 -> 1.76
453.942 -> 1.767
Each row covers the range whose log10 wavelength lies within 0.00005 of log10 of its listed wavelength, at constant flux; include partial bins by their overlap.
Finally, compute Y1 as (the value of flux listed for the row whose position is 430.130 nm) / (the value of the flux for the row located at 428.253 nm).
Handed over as 0.5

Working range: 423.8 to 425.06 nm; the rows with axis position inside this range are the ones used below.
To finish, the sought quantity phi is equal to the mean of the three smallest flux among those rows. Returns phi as 1.03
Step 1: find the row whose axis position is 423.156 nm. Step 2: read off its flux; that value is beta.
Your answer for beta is 1.567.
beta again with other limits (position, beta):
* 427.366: 1.113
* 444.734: 1.381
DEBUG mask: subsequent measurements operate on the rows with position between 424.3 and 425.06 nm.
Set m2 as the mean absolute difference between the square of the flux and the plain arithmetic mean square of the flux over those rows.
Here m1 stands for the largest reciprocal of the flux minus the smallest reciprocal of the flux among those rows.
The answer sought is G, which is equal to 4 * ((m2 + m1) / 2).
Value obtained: 1.3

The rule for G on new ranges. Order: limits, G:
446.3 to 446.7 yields 1.5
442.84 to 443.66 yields 1.5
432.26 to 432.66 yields 1.1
